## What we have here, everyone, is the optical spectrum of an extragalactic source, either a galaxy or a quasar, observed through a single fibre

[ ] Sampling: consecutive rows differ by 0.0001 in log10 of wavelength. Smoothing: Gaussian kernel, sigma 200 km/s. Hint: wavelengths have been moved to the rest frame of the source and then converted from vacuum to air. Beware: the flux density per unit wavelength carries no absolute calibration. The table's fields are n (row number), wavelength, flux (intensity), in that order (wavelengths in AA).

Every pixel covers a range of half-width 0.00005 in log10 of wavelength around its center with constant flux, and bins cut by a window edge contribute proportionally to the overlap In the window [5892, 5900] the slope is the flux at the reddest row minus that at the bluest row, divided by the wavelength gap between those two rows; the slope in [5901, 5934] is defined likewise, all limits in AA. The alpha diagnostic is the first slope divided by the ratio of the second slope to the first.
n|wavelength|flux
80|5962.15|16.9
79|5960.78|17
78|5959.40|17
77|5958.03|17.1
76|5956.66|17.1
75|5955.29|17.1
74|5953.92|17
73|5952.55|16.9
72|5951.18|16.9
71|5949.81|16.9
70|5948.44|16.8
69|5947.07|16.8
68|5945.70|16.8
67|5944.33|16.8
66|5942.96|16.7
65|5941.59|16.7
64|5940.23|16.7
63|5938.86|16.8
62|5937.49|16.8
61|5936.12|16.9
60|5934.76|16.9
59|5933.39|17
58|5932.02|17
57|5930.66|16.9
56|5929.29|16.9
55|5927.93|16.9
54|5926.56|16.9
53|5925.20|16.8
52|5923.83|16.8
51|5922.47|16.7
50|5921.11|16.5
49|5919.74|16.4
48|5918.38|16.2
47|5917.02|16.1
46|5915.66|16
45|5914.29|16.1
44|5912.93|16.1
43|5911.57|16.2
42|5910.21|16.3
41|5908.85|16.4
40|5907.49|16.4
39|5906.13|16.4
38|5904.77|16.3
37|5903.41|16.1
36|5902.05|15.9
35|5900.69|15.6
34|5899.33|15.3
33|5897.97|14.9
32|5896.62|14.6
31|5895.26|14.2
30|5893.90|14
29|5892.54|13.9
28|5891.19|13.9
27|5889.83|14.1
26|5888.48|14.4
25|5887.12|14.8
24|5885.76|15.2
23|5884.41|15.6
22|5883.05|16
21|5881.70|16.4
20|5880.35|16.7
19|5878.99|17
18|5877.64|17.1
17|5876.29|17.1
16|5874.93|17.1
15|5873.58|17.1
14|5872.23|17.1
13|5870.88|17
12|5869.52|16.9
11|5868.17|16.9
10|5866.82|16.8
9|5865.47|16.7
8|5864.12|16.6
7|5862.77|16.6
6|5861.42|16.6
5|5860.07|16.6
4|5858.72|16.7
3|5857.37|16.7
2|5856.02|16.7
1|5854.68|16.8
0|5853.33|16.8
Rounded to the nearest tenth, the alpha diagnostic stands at 1.2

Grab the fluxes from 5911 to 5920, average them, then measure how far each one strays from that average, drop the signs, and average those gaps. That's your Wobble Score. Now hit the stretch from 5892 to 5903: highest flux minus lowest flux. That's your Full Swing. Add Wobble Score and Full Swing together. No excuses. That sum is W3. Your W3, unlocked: 2.09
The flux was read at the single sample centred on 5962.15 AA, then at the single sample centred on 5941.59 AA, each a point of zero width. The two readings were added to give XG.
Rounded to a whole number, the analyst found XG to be 34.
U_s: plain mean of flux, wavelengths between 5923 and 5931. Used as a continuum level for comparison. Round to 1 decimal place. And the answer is 16.9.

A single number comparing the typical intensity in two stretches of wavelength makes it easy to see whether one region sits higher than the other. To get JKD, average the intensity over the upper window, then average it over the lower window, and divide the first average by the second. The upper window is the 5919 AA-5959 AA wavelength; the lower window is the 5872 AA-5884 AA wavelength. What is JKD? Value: 1.00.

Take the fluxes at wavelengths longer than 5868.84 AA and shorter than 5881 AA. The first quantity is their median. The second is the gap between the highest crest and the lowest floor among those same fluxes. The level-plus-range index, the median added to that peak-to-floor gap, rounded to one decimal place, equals 17.5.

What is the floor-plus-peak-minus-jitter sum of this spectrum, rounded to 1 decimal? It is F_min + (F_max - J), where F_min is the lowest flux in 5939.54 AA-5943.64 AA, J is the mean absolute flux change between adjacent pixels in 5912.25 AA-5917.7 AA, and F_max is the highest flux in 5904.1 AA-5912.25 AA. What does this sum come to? 33.0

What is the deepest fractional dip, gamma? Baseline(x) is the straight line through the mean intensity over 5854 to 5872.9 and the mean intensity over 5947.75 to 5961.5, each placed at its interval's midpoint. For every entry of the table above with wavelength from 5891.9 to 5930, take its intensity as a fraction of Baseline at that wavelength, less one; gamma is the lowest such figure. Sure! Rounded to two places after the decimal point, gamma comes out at -0.17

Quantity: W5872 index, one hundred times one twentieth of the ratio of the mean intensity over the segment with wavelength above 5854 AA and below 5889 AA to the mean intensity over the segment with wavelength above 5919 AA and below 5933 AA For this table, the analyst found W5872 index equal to 4.92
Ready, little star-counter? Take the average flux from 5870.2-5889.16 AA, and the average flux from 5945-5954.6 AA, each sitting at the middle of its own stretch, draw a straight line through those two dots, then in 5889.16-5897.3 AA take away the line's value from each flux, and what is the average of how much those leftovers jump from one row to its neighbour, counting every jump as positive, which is 0.18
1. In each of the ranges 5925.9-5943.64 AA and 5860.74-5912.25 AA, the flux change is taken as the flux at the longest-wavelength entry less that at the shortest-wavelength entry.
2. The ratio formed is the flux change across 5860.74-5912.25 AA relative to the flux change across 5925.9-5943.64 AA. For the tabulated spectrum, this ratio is 2.0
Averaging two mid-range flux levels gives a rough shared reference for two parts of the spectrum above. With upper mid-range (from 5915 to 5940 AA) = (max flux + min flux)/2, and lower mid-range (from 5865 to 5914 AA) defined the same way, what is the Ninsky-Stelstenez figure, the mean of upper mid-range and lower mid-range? 16.0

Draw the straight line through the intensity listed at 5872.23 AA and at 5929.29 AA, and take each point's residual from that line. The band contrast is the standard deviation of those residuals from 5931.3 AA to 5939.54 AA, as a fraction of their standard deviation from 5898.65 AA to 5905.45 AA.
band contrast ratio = 0.2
